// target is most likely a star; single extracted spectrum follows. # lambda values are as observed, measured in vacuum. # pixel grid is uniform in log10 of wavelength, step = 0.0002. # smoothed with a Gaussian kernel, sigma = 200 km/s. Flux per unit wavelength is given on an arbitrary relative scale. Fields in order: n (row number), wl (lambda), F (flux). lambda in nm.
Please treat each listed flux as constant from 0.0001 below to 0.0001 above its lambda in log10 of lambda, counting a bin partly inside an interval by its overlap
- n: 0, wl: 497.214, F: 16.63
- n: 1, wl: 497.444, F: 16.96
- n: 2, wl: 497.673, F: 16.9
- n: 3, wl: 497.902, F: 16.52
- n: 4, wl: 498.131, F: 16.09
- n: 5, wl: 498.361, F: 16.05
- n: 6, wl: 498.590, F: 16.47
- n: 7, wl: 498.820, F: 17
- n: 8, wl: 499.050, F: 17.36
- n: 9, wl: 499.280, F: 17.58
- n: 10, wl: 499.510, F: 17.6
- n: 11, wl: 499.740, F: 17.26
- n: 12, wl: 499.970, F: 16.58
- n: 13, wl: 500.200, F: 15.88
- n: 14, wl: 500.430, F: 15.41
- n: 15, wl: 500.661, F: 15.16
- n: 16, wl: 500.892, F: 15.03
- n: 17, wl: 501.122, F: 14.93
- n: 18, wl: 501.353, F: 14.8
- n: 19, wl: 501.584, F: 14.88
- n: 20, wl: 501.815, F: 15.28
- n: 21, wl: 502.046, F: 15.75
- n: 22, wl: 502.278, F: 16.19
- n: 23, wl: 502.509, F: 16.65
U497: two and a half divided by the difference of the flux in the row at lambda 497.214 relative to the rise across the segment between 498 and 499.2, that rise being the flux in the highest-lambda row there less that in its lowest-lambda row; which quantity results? 0.163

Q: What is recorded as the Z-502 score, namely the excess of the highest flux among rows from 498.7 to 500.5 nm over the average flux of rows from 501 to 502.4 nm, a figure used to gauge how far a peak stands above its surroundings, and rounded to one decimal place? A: 2.3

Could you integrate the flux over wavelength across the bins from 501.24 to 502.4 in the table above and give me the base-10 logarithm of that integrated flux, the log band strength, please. 1.25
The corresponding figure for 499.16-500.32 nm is 1.29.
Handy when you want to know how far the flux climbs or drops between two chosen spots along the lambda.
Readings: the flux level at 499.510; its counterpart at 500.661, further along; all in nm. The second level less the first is -2.4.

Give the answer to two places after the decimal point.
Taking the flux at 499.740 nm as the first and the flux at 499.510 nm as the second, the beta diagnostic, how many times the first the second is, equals 1.02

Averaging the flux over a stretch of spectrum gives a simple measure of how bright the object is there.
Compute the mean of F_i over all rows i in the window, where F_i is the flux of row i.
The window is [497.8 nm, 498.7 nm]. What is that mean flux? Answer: 16.3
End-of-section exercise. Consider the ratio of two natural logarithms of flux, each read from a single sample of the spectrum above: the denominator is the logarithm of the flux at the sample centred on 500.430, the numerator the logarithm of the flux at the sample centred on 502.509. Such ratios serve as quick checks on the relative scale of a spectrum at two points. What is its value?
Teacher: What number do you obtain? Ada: 1.03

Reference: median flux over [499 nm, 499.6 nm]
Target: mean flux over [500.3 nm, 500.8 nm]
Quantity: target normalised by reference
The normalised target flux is 0.87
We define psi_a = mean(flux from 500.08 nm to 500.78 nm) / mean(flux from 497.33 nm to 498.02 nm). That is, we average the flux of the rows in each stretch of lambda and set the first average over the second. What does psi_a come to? 0.92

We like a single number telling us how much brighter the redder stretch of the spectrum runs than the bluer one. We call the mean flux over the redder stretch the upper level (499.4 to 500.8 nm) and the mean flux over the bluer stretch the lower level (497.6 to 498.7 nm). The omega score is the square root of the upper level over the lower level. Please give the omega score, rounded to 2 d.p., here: 1.00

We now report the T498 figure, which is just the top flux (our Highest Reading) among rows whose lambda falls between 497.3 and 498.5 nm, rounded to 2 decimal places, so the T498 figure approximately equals 16.96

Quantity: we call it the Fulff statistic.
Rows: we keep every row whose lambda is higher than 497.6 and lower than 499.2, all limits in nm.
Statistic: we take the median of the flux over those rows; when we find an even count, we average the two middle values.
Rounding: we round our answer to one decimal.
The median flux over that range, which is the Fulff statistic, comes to 16.5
